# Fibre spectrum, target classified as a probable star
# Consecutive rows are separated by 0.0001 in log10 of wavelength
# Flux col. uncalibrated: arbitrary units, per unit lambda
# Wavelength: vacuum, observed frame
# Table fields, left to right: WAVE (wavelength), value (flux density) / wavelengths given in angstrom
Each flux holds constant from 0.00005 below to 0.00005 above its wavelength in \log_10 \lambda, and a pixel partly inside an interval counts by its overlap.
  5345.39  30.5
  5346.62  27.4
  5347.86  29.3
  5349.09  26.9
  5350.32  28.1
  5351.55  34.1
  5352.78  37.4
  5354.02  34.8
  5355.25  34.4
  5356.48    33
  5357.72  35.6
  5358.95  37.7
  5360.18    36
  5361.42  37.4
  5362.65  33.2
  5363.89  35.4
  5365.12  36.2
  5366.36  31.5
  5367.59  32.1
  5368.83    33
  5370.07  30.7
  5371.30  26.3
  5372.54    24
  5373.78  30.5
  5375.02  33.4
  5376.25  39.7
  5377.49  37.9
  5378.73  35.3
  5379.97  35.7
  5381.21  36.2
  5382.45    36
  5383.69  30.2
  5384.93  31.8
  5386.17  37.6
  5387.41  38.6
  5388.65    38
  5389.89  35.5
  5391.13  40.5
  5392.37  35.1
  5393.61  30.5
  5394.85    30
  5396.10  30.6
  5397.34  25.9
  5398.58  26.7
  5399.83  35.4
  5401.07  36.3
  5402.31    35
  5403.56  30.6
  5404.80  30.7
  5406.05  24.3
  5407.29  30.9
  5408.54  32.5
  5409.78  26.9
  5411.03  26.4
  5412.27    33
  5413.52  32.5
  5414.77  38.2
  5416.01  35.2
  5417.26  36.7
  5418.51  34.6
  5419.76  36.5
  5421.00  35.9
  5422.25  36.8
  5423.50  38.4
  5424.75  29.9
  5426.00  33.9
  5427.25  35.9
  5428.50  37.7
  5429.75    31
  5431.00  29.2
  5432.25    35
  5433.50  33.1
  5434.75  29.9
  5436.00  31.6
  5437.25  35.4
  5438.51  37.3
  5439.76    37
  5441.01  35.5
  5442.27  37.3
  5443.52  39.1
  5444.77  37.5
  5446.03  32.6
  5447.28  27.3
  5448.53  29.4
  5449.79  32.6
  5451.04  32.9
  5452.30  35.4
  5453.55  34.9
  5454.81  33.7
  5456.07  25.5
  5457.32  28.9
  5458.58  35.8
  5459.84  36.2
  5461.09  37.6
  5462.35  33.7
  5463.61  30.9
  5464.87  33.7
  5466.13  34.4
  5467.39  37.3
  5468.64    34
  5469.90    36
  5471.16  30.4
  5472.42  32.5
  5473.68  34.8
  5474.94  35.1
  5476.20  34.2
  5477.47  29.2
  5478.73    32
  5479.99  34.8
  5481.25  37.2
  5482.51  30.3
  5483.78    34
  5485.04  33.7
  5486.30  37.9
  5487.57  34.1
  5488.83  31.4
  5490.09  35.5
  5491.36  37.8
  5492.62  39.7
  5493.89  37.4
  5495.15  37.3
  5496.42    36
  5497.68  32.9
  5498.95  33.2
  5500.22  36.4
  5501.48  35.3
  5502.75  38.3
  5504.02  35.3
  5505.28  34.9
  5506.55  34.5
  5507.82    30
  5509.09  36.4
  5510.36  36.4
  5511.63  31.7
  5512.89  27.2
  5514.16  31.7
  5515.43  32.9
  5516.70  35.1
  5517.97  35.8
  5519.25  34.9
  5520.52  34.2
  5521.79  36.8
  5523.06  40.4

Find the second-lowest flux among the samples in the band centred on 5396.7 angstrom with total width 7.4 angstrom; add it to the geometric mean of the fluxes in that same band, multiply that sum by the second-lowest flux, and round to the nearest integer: 1506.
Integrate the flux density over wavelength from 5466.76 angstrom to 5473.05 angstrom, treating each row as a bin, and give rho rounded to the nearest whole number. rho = 214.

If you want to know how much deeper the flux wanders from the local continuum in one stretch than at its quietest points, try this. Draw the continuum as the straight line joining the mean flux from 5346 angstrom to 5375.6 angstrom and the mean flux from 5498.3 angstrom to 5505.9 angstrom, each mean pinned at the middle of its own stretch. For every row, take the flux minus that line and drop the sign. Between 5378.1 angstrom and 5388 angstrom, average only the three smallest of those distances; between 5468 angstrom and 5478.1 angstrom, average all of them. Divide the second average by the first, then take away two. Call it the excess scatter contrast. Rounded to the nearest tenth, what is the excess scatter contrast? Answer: -1.1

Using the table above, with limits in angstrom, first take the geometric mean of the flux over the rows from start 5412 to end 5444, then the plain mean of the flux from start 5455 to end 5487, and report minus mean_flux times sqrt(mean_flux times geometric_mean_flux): -1148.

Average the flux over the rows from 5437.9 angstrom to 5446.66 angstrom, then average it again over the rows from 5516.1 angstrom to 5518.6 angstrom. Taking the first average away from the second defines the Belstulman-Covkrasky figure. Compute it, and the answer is -1.2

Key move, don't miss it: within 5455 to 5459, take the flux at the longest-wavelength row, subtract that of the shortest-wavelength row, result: 10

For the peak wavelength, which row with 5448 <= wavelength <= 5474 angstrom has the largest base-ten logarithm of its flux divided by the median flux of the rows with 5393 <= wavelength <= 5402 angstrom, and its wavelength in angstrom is 5461.09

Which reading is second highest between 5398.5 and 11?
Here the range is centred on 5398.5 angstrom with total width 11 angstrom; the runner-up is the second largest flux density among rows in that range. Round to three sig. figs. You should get 35.4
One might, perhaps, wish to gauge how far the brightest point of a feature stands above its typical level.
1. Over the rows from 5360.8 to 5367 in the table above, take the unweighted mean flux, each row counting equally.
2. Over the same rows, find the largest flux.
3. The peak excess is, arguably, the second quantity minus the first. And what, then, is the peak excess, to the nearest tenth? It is 2.7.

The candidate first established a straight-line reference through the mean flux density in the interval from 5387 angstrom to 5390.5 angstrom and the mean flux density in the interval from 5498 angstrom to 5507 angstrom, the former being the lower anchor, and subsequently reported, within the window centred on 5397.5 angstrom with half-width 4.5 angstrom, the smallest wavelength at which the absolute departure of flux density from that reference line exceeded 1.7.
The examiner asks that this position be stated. 5393.61 angstrom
